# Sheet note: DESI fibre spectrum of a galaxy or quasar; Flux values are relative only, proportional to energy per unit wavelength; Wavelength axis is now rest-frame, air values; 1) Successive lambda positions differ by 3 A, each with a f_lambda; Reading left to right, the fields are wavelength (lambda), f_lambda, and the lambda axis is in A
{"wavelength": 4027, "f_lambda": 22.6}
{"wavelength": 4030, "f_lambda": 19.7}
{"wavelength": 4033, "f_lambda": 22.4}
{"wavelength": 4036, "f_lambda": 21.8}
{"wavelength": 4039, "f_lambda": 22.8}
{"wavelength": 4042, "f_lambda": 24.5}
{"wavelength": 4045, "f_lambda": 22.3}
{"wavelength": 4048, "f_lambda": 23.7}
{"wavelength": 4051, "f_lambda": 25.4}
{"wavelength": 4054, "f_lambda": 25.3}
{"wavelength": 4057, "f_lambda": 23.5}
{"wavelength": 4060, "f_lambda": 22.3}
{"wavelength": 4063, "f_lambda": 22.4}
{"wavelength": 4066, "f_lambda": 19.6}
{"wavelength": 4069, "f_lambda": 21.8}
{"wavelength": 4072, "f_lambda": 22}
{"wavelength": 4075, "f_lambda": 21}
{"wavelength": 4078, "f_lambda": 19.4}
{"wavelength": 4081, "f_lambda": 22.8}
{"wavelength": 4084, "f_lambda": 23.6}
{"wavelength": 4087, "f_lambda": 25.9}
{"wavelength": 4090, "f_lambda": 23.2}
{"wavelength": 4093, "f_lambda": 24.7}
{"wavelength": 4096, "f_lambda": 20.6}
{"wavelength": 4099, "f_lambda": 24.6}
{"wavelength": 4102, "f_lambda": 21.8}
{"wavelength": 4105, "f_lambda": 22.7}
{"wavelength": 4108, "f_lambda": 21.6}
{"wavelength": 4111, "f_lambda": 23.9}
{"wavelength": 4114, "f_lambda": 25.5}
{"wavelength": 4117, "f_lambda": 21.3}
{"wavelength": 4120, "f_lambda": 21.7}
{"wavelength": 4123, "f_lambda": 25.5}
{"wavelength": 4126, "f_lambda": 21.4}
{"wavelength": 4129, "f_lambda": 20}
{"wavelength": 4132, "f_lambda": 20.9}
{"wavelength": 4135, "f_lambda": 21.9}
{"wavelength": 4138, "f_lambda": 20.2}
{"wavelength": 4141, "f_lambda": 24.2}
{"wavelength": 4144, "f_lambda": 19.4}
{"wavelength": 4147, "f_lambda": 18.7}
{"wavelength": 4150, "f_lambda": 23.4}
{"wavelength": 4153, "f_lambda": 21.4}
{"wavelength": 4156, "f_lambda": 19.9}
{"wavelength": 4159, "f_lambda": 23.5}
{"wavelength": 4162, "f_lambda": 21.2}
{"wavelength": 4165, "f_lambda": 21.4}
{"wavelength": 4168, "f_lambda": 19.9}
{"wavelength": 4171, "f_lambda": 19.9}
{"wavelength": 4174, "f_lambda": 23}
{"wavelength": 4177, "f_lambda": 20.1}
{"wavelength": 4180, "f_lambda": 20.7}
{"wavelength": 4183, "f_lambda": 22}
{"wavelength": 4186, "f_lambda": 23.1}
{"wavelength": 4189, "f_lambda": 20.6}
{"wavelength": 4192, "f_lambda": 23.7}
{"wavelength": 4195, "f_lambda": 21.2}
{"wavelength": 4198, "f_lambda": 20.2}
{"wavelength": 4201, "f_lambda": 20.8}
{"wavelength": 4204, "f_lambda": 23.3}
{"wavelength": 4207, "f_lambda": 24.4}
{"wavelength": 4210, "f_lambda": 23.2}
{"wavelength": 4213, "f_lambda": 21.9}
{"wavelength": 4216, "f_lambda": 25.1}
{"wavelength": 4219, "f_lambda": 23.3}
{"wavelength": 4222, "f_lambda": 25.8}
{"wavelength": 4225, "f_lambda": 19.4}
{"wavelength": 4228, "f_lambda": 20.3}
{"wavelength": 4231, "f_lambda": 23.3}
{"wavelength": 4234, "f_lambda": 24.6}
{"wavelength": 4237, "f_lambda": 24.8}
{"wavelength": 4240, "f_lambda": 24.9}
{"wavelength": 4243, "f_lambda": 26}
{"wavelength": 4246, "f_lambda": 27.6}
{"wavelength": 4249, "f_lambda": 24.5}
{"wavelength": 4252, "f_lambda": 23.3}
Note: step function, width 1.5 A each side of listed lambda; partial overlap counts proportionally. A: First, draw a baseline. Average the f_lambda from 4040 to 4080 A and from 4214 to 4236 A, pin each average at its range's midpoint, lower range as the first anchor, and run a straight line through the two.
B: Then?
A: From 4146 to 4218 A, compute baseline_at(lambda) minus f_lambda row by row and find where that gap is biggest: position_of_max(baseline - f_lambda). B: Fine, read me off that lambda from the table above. 4147 A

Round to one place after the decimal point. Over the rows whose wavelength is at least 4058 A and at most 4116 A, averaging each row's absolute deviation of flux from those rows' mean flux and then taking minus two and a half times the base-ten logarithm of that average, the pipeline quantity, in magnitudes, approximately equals -0.4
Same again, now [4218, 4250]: -0.6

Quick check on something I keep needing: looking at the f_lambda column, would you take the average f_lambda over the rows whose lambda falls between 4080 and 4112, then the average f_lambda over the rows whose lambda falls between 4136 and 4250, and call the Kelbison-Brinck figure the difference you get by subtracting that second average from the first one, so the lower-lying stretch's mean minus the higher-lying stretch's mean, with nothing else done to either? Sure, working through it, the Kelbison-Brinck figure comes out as 0.8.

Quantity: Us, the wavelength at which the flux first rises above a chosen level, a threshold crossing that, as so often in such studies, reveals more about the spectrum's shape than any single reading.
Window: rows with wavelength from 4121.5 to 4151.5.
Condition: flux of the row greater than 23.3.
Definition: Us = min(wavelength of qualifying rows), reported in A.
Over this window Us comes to 4123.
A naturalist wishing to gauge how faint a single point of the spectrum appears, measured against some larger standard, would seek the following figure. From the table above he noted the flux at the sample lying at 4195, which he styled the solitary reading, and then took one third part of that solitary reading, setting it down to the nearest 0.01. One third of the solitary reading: 7.07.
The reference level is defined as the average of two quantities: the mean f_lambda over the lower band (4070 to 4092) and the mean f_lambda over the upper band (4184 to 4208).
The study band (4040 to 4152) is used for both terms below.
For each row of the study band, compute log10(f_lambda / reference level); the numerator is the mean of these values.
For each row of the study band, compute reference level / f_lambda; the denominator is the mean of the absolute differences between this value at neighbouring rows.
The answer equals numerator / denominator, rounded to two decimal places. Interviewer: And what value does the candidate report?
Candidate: 0.01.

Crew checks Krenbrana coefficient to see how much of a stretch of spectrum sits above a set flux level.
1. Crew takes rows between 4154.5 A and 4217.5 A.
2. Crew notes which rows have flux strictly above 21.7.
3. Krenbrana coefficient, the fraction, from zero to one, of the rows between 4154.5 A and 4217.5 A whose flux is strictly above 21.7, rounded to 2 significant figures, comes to 0.48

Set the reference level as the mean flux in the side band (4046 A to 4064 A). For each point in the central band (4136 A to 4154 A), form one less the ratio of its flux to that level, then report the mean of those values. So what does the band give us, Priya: 0.107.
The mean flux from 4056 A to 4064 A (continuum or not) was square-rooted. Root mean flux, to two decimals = 4.77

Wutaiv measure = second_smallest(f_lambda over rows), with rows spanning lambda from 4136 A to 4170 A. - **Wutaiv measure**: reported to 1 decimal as 19.4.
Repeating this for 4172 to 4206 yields 20.2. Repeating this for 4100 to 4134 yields 20.9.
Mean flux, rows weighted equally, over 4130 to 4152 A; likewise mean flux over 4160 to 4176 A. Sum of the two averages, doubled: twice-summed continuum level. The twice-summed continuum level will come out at 85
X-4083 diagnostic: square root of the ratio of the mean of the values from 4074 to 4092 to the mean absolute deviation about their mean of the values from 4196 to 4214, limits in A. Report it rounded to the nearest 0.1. 4.1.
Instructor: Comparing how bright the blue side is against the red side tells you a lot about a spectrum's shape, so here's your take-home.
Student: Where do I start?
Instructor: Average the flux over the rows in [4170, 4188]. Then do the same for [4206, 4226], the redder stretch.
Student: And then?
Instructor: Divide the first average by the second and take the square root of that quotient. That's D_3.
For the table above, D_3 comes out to 0.96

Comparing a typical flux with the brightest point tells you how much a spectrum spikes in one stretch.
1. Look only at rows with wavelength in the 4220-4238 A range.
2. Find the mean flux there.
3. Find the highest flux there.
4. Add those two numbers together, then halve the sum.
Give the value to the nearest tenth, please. 24.4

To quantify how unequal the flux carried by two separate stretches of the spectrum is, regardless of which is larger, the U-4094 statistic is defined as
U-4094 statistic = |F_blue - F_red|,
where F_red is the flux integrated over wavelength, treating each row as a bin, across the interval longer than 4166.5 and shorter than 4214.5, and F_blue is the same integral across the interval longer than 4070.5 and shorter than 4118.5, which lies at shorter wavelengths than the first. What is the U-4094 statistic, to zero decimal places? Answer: 50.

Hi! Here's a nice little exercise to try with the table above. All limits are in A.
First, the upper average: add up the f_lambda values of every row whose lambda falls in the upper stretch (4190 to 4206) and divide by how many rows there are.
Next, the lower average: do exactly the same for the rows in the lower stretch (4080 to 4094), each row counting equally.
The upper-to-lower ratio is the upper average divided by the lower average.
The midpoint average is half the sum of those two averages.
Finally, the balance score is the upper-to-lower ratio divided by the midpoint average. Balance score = 0.040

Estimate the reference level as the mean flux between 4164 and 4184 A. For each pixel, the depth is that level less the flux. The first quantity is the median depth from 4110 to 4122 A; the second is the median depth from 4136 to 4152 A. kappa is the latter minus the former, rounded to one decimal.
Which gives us 2.6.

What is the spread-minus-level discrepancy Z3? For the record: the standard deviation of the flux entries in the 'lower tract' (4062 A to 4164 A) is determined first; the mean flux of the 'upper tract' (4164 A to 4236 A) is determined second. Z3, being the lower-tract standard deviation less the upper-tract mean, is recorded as -20.3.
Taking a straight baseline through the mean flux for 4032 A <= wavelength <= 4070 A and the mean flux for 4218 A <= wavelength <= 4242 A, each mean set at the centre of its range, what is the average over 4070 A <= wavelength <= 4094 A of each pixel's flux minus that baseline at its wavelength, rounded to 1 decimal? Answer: -0.2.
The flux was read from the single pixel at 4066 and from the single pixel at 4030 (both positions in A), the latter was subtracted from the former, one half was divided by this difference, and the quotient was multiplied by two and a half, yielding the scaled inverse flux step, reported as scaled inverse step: -12.5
